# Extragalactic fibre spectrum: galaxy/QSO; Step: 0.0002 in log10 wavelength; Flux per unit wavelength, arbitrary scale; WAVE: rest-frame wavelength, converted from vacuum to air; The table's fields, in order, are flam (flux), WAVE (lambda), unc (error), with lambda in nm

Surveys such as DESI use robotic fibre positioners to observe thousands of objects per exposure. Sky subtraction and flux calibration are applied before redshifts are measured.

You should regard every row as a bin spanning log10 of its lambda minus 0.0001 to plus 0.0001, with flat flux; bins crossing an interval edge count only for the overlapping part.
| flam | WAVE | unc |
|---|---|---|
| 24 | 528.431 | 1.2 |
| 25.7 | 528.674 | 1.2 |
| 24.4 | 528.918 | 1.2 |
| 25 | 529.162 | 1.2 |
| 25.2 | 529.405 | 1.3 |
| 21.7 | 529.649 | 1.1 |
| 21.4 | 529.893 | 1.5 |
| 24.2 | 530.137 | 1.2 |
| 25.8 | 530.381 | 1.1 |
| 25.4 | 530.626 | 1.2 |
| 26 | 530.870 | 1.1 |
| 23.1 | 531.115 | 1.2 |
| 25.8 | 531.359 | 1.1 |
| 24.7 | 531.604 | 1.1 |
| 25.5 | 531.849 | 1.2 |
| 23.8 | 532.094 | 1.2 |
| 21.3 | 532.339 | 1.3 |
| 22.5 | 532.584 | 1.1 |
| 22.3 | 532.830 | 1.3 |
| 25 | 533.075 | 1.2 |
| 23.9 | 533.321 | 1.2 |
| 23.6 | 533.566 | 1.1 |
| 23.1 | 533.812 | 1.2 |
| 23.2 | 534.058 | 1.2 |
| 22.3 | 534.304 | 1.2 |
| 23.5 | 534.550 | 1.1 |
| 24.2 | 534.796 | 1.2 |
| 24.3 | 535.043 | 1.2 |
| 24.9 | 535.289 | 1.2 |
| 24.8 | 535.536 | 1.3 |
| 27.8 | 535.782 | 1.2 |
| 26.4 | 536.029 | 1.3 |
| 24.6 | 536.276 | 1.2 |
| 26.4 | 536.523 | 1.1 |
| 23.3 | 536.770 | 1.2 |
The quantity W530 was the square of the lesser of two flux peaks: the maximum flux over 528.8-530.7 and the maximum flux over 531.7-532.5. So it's 650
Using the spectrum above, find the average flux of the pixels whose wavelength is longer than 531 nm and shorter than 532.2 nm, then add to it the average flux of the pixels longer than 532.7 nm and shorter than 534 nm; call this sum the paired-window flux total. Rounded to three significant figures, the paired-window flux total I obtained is 48.2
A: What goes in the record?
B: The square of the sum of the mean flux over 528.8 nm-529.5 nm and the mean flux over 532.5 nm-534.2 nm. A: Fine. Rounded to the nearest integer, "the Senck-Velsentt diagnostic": 2327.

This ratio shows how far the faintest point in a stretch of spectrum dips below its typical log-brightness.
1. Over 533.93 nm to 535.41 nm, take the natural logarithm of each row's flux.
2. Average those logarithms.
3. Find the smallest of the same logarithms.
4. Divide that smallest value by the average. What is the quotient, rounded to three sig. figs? 0.981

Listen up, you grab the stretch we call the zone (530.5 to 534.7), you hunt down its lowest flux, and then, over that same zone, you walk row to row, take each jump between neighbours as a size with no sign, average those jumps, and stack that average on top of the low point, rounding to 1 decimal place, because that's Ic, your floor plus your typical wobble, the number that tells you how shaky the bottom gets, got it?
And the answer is 22.6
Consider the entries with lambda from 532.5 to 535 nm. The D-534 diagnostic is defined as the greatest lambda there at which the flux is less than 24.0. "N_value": 534.550 nm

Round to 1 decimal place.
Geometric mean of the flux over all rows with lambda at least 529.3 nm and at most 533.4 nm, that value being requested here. 23.9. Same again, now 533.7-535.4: 23.6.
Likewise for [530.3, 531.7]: 25.1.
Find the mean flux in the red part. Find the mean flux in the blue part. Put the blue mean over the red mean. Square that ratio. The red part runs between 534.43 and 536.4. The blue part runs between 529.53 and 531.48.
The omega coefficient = 0.93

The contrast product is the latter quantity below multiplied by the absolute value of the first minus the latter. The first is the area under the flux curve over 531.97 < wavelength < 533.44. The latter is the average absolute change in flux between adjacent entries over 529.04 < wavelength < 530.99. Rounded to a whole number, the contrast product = 44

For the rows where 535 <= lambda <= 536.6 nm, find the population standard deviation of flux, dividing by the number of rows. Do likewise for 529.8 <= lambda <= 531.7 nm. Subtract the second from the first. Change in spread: -0.313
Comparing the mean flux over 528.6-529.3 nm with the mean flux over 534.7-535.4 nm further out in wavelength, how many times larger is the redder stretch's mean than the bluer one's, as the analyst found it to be 0.98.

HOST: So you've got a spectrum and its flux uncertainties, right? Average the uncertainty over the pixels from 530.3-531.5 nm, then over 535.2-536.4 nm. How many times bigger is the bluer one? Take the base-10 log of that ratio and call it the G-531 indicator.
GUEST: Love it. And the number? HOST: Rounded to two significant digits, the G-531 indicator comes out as -0.037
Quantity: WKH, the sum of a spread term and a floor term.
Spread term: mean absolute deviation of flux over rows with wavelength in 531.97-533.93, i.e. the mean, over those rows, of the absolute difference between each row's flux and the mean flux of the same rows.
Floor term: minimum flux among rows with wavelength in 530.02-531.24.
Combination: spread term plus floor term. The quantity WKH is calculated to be 24.0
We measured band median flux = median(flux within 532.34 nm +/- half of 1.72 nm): 23.8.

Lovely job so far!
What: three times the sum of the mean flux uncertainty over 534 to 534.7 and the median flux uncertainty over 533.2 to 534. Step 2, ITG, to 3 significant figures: 7.10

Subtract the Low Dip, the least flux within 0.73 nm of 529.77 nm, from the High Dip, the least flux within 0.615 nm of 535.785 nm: 3.2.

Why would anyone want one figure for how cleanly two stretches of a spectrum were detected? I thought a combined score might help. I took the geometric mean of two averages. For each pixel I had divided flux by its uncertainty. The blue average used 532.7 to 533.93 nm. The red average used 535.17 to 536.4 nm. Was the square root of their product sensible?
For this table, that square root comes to 20.2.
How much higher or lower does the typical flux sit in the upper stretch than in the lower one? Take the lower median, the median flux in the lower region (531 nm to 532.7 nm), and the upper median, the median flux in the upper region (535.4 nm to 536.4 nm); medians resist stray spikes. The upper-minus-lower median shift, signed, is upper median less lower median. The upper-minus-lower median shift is 1.8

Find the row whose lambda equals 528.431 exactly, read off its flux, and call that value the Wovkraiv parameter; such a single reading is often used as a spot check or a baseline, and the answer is 24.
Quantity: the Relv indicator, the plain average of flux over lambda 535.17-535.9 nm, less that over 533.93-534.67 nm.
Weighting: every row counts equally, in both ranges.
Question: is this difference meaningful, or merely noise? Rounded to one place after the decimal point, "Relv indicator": 2.8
